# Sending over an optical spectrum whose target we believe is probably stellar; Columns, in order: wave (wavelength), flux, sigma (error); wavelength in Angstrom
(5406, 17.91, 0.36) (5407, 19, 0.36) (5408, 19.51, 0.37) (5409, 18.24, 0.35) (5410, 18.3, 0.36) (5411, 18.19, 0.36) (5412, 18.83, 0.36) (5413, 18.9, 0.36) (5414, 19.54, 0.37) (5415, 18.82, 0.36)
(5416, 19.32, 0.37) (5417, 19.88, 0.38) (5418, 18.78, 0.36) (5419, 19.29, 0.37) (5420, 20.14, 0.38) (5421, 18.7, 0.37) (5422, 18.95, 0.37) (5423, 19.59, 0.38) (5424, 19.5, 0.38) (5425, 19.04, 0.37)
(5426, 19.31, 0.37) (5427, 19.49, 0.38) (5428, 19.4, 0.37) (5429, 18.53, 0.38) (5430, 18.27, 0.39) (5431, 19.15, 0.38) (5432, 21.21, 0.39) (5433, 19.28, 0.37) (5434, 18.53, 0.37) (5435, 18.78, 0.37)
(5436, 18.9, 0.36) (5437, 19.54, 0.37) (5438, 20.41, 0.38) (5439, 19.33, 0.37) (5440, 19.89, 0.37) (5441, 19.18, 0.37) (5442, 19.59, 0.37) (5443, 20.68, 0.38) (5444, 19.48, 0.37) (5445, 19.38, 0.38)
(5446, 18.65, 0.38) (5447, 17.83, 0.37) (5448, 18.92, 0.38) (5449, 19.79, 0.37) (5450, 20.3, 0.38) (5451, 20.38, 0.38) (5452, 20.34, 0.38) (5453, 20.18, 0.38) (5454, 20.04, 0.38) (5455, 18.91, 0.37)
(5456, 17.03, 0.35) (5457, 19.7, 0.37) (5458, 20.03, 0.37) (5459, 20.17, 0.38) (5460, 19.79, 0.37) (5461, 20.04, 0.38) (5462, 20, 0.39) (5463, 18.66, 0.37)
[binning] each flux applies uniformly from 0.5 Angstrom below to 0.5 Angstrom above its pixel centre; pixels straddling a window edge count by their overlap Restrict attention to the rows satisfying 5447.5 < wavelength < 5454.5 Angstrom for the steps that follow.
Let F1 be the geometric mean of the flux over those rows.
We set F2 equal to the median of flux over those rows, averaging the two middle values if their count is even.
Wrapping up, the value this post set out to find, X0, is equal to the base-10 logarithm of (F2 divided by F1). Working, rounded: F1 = 20.0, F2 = 20.2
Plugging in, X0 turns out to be 0.004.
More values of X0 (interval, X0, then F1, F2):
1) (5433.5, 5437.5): -0.002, 18.9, 18.8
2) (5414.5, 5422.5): -0.002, 19.2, 19.1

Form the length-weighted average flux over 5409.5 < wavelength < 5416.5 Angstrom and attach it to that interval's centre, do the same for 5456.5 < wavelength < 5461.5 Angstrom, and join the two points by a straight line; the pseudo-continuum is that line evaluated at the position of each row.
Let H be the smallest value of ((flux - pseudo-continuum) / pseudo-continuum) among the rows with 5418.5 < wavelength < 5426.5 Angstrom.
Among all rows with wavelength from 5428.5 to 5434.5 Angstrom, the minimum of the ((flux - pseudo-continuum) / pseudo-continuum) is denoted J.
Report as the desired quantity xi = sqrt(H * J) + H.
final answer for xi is 0.012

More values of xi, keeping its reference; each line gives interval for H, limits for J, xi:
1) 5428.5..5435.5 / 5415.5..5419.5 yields -0.029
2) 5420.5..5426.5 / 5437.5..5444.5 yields 0.000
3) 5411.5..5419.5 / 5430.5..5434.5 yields 0.011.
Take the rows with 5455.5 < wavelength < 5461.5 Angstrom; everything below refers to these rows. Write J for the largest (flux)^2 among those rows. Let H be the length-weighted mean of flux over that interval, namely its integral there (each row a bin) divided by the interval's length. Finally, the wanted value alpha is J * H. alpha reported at 7917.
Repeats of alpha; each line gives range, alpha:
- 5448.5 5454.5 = 8378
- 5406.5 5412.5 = 7110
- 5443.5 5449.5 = 7445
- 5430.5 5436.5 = 8686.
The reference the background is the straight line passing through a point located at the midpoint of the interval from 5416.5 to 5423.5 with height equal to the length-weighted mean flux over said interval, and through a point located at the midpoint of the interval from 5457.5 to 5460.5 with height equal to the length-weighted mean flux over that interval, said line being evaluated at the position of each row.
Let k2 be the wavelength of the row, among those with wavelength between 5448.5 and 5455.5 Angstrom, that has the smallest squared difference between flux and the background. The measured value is 5449 Angstrom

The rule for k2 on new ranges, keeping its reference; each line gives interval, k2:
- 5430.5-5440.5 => 5437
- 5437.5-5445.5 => 5442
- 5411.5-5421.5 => 5419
